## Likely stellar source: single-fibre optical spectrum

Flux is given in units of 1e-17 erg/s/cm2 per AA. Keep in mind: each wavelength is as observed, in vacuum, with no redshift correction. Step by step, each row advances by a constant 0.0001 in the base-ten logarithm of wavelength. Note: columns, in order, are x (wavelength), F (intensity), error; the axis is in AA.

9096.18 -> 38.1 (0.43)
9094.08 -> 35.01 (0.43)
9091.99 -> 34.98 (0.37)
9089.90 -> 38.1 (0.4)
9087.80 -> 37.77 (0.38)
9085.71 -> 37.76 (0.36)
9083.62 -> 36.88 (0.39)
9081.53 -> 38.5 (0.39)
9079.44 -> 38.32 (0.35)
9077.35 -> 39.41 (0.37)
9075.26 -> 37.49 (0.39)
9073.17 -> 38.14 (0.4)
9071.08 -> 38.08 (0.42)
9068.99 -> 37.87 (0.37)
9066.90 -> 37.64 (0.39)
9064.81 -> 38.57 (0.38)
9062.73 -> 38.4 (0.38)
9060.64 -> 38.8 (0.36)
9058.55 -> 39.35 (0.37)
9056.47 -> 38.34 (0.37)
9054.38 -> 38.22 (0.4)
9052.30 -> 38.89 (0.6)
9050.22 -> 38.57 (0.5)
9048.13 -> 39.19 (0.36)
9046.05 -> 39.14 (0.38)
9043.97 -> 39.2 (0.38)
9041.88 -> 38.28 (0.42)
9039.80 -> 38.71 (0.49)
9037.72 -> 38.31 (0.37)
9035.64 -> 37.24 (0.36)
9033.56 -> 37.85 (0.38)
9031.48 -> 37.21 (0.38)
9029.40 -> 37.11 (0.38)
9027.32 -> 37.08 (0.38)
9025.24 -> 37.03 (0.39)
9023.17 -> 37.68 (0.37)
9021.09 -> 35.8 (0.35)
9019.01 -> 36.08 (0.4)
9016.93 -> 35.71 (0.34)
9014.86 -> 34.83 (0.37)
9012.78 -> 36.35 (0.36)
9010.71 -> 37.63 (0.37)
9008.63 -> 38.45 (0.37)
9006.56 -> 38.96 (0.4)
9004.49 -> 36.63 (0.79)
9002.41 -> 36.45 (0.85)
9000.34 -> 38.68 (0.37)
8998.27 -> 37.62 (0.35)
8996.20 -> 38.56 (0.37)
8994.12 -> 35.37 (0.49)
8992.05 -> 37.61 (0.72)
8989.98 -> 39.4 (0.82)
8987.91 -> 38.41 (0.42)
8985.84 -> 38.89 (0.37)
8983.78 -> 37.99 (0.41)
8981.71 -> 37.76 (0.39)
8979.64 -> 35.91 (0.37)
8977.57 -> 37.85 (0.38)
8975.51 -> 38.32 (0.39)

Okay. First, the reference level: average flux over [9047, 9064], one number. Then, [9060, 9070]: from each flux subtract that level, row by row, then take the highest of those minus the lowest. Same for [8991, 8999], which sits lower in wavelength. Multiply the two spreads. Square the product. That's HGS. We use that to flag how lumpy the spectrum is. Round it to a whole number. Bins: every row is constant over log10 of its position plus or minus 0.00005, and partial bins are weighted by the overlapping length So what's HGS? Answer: 14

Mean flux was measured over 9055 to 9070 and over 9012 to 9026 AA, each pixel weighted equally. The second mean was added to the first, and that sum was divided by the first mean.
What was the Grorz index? 1.942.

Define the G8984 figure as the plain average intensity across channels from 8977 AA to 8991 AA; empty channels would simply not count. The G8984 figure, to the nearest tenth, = 38.0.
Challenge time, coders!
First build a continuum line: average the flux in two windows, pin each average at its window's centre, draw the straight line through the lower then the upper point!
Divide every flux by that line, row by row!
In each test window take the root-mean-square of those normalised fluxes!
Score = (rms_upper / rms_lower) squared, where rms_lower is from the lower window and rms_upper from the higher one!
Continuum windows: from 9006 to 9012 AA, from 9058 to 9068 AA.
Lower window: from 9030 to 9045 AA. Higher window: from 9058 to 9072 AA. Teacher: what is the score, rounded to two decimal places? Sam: 1.01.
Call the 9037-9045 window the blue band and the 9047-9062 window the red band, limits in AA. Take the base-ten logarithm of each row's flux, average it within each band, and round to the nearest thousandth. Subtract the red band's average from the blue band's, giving -0.002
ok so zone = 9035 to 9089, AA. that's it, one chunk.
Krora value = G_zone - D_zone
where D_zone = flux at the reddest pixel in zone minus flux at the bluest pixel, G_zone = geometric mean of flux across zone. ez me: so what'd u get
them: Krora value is 37.8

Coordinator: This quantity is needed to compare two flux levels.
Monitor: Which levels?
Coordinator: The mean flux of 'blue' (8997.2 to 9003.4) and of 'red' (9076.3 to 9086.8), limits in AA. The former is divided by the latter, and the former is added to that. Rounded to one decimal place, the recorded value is 38.6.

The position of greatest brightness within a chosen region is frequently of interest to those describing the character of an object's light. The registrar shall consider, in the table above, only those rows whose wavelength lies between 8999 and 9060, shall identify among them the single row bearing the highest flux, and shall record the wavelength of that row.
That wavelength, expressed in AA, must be 9058.55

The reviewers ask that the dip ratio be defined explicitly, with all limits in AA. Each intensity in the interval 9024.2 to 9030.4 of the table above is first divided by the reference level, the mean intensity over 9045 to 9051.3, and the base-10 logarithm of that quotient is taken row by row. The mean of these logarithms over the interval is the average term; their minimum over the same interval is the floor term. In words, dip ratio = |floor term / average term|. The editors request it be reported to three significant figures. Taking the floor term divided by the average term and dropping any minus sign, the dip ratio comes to 1.02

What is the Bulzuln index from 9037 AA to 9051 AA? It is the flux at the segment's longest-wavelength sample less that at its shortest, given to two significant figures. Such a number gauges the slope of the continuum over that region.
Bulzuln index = 0.26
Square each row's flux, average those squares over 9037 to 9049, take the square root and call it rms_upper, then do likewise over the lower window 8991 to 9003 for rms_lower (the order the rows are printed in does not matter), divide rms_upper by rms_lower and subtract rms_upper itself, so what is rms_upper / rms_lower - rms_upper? -37.8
